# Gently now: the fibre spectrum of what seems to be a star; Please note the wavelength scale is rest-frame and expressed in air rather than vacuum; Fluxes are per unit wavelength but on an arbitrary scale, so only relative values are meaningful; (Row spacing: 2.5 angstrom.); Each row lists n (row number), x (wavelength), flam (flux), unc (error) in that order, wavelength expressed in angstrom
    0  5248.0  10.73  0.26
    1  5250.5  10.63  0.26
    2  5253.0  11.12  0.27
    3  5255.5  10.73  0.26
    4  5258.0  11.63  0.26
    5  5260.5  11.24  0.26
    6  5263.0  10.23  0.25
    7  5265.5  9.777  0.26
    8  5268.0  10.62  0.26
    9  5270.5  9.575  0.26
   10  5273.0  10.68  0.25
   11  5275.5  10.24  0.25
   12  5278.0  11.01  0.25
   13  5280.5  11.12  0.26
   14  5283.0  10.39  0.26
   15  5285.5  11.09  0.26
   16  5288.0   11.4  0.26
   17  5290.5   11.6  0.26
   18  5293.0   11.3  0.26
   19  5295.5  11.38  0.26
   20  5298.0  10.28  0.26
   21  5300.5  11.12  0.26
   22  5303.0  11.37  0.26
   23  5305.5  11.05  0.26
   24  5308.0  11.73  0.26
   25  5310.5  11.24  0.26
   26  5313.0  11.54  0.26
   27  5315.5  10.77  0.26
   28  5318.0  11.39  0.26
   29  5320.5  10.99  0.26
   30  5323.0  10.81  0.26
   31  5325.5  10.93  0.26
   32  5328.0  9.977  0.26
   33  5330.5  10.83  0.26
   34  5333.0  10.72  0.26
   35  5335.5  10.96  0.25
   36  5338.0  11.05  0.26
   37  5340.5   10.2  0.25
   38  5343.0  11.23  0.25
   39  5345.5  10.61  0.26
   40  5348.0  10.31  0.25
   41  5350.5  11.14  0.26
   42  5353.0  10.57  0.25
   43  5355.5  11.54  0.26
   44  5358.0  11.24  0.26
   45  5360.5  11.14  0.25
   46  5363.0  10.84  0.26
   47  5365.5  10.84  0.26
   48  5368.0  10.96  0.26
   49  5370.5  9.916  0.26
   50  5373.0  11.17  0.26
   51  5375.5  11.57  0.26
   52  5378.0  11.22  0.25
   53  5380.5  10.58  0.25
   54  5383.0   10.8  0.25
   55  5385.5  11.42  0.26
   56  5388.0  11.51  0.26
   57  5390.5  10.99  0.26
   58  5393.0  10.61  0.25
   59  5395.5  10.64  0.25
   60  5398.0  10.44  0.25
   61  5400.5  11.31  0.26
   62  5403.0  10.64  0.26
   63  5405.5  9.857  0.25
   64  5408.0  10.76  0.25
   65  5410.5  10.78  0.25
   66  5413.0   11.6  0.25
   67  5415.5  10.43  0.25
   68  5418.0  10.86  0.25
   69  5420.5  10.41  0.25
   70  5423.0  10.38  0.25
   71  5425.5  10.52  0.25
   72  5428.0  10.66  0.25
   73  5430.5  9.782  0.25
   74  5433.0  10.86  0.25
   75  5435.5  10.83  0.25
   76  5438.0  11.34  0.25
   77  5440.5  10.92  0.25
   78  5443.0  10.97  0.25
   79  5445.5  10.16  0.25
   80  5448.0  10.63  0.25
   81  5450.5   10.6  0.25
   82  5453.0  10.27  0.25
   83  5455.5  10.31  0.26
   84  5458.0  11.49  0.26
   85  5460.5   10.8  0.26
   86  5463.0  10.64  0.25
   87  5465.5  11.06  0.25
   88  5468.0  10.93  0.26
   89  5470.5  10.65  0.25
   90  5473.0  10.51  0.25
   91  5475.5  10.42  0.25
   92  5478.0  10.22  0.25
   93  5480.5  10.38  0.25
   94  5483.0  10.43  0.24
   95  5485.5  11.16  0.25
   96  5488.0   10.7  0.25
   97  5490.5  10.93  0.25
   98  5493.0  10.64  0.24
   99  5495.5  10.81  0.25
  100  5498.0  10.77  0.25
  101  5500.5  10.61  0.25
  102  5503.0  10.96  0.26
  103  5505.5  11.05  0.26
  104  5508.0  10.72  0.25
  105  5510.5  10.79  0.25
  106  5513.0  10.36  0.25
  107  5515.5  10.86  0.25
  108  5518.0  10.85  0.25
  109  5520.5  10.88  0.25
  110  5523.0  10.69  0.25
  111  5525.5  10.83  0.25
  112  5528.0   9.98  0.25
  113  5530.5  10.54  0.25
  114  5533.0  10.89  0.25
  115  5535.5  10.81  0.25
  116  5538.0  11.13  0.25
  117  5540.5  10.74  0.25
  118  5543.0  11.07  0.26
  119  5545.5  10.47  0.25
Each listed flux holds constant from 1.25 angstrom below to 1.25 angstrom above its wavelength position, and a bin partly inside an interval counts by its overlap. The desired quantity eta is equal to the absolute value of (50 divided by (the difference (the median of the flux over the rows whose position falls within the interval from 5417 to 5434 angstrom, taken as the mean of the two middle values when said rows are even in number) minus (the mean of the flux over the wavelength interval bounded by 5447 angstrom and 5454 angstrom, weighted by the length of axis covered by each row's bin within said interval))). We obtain 3043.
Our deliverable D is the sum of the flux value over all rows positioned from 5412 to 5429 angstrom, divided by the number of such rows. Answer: 10.69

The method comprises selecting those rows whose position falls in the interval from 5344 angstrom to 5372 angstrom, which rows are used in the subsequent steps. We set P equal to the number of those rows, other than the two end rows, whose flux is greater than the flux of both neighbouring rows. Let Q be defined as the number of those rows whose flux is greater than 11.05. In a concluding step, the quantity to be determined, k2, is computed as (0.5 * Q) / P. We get 0.67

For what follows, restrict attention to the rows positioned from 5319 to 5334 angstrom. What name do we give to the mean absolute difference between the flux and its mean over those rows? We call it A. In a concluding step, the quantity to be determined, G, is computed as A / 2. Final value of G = 0.12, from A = 0.24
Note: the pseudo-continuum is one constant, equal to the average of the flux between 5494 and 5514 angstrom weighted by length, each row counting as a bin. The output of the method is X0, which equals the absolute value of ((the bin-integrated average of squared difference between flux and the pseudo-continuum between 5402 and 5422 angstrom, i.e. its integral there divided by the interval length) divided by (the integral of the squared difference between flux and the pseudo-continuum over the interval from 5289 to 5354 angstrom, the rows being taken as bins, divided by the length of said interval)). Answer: 0.95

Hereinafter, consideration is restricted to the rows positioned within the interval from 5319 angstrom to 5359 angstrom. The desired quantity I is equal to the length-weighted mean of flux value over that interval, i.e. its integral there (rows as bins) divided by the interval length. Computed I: 10.8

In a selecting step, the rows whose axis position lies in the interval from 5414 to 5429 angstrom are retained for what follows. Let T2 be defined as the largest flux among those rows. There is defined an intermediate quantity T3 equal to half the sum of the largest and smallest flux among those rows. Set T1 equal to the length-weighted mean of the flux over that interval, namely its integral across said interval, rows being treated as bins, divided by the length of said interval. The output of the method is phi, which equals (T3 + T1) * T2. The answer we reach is 230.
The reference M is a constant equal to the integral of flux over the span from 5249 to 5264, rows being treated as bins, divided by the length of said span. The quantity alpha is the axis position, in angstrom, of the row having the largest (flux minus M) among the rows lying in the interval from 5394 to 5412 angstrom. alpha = 5400.5 angstrom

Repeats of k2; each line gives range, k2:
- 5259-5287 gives 0.50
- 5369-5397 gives 1.25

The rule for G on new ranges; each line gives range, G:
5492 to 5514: 0.07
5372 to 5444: 0.17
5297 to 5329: 0.18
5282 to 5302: 0.18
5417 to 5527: 0.12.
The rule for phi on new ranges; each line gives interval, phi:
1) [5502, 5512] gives 240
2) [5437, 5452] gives 244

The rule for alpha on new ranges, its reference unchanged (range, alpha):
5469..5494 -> 5485.5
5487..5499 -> 5490.5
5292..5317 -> 5308.0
